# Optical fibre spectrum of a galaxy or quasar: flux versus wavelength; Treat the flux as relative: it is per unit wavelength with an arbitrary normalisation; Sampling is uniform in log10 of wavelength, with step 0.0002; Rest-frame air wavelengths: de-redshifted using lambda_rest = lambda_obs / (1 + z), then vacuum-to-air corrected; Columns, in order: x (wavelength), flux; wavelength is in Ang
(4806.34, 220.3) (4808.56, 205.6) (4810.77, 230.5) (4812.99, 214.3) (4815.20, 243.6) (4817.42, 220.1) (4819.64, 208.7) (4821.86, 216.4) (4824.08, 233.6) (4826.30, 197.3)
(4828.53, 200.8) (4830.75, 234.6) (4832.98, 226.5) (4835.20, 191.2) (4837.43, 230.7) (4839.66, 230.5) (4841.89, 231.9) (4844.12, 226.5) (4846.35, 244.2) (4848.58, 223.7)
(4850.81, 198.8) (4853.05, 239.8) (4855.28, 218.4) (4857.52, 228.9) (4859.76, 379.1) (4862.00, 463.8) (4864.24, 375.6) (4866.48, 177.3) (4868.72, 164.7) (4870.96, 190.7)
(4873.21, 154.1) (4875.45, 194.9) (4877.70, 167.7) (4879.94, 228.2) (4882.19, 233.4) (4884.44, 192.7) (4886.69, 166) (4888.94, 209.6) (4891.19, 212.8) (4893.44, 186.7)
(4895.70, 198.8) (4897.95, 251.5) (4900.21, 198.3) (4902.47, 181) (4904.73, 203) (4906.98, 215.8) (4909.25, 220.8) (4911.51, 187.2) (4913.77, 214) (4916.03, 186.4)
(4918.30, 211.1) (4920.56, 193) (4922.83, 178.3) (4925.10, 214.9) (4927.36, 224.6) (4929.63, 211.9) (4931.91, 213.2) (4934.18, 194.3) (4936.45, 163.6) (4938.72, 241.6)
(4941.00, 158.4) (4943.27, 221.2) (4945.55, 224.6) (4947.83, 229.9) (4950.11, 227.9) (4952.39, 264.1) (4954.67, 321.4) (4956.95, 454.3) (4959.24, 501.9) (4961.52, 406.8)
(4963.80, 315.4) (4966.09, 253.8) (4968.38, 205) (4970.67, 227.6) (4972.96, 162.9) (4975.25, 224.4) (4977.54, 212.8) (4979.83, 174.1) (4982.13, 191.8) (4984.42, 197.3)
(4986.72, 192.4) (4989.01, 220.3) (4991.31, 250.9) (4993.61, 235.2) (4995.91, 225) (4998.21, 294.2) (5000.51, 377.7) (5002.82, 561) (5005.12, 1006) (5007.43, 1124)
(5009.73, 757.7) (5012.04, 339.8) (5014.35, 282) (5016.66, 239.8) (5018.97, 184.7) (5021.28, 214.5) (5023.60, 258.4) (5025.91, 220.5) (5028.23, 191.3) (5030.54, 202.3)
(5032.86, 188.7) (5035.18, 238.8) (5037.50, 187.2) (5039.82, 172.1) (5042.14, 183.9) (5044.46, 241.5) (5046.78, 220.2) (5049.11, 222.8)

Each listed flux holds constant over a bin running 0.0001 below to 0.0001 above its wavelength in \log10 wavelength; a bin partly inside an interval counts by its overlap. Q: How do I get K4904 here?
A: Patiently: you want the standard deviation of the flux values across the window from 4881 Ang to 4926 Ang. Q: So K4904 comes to 20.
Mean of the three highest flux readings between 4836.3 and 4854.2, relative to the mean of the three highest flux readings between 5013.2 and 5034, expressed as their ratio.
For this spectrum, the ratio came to 0.92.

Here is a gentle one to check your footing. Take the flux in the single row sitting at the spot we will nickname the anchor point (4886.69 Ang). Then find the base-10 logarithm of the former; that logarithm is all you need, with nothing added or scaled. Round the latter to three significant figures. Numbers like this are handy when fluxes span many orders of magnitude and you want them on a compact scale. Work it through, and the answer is 2.22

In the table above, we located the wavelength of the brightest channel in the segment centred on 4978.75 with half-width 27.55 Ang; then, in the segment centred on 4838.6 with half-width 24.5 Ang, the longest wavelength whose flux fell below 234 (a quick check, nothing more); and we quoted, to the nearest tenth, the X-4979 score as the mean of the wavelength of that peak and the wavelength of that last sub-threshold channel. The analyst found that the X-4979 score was 4931.3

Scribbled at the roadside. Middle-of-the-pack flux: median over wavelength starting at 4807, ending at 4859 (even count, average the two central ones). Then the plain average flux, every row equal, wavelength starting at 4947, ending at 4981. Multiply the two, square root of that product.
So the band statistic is 251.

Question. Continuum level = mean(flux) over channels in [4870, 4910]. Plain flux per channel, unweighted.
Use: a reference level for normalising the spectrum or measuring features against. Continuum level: 200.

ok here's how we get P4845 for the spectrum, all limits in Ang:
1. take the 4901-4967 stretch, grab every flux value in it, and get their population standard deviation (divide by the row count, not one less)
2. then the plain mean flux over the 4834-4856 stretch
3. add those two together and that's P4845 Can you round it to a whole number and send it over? 305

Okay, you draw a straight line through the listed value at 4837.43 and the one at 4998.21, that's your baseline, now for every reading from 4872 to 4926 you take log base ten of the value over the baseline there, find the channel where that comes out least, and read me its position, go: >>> 4873.21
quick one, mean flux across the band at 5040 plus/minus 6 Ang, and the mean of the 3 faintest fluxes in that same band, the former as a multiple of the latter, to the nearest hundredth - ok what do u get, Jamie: 1.13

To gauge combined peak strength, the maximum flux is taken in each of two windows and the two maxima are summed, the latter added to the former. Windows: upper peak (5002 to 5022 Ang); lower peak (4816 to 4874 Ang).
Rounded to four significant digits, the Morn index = 1588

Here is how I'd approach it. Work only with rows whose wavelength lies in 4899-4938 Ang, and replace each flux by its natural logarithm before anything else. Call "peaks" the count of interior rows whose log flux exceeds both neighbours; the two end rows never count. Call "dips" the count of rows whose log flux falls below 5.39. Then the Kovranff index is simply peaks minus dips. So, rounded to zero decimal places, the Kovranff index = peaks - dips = -10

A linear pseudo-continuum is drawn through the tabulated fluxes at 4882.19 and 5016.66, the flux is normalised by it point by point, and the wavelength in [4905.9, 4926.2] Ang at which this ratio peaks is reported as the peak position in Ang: 4909.25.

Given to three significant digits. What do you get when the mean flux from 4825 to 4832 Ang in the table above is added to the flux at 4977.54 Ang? 424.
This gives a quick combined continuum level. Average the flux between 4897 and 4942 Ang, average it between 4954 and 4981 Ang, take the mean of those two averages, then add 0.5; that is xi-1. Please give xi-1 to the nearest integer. 246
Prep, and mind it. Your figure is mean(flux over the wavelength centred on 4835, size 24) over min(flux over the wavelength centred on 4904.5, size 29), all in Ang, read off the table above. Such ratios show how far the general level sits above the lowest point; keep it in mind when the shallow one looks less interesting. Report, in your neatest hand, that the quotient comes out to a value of 1.23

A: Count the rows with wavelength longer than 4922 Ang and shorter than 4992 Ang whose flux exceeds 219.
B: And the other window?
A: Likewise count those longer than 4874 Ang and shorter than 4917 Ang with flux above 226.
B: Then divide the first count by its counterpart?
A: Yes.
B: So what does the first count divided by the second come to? 5.7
